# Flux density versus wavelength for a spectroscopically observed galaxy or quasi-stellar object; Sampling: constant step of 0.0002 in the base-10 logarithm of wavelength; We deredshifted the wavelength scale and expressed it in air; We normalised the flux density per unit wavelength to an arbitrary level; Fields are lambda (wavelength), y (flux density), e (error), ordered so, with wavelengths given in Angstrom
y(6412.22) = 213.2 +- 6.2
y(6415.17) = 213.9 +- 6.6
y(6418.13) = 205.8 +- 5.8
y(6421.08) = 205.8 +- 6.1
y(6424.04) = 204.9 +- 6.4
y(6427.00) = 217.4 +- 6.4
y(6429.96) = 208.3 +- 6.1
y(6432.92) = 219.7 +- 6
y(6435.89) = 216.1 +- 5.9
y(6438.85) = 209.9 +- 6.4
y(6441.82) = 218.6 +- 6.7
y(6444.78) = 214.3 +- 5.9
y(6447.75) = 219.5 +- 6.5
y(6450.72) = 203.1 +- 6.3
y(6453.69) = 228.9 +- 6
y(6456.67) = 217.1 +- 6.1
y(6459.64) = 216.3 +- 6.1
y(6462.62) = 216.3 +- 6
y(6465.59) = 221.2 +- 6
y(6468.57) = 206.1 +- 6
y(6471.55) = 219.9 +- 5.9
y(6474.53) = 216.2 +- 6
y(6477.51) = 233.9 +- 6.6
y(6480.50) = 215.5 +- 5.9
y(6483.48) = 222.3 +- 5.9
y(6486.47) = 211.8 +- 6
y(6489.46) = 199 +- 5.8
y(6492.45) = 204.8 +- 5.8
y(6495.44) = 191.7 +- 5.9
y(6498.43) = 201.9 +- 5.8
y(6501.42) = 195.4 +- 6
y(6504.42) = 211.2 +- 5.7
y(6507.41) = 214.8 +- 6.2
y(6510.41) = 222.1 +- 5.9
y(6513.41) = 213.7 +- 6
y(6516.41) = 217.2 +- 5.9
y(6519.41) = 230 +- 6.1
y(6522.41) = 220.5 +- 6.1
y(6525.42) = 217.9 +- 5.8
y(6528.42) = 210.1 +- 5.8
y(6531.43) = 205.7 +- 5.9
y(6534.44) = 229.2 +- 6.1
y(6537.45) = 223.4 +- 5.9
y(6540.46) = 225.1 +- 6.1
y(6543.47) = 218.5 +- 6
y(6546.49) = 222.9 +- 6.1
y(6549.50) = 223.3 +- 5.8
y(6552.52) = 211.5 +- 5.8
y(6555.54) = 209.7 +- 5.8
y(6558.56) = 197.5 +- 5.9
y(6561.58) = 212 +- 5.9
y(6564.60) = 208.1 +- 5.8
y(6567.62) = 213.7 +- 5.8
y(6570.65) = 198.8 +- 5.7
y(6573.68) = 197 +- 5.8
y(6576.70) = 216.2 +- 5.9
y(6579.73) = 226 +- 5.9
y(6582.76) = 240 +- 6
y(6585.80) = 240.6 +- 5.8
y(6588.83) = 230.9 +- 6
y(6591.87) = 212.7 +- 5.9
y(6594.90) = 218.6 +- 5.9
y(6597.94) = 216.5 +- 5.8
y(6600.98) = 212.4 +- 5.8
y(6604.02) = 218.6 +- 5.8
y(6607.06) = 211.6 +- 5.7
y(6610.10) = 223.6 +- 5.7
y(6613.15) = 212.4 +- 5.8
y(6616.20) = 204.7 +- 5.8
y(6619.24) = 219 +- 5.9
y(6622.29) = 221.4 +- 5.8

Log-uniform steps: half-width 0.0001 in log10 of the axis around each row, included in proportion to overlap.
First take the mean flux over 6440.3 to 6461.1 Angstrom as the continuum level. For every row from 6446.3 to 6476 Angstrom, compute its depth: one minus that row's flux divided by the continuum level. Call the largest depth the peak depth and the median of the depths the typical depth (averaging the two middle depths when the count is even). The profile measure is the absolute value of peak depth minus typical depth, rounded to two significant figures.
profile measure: 0.063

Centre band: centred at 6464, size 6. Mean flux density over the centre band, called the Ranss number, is 219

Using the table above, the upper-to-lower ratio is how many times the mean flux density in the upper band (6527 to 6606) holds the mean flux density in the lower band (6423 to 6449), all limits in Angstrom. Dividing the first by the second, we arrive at 1.01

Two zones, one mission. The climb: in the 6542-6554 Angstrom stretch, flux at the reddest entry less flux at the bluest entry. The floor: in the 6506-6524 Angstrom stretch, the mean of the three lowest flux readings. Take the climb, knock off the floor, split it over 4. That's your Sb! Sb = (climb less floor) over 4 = -55.6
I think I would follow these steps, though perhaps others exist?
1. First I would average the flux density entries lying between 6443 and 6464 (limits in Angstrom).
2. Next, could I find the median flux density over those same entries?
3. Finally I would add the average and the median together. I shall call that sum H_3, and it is 433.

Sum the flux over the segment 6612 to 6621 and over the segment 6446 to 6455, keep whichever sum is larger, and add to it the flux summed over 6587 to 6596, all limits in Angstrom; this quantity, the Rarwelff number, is 1314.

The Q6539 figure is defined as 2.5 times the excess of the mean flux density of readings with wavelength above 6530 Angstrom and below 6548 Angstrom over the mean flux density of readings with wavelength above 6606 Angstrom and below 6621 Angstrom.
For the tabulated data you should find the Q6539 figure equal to 16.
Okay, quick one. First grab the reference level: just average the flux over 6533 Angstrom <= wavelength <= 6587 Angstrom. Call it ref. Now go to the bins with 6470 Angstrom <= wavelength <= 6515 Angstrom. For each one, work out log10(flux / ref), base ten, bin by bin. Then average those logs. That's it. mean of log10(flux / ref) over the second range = -0.012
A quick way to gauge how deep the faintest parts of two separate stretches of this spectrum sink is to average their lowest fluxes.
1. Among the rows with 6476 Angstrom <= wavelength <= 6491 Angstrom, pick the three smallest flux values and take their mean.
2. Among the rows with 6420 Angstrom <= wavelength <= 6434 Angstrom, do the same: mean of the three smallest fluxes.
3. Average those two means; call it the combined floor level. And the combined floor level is 208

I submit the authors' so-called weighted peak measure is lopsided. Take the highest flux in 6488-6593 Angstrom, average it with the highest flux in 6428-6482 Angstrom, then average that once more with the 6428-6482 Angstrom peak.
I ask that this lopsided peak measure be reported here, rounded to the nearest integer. 236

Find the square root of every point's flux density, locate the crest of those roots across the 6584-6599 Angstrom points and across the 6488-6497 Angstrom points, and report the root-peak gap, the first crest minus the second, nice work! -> 1.2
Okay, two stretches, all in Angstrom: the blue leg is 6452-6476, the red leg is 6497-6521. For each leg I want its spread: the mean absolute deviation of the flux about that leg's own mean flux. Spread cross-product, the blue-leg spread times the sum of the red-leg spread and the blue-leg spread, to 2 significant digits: 50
